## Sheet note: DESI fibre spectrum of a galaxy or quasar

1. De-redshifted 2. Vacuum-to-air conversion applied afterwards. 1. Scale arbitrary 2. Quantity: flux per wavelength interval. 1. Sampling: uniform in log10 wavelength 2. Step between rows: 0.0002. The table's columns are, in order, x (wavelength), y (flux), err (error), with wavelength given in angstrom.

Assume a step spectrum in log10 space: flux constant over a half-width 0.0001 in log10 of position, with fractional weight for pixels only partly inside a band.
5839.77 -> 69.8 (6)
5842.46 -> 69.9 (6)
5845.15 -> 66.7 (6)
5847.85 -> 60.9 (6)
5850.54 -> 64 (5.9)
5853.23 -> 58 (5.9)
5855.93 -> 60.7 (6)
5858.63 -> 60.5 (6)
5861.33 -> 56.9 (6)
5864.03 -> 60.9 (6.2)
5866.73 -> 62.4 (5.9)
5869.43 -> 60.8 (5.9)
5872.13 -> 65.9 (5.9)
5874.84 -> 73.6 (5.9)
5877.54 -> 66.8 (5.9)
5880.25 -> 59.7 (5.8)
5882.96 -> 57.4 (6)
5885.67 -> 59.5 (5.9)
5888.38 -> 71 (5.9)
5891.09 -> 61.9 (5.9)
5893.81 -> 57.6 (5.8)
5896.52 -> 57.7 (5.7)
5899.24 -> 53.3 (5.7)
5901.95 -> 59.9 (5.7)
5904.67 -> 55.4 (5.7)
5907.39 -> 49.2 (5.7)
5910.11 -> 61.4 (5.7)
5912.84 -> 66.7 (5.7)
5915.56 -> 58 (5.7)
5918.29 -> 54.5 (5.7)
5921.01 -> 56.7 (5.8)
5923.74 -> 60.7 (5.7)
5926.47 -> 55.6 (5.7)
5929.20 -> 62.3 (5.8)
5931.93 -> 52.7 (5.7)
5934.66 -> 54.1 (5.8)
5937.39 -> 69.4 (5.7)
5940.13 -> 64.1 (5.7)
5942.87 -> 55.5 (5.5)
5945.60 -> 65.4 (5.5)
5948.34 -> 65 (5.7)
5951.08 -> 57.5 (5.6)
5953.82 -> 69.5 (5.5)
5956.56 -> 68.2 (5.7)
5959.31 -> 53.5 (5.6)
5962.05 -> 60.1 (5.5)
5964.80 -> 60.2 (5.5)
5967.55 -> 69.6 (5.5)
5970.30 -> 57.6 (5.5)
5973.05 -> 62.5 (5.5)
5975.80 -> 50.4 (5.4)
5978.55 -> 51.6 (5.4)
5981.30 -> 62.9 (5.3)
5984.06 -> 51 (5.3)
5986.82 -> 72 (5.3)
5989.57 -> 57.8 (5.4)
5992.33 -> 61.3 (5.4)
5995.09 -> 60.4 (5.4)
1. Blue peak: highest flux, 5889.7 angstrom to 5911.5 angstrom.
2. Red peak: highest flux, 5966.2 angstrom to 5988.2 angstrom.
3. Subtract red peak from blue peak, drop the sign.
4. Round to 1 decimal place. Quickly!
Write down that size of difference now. 10.1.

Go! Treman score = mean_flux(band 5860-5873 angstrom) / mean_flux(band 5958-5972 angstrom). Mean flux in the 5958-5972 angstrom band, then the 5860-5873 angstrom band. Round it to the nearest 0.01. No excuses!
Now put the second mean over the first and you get 1.02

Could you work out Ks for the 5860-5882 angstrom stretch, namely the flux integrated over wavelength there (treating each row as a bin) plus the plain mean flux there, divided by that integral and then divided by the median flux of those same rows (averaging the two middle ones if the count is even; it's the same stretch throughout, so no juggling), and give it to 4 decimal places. 0.0170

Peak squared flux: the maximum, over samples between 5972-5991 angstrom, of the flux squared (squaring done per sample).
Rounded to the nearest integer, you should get 5184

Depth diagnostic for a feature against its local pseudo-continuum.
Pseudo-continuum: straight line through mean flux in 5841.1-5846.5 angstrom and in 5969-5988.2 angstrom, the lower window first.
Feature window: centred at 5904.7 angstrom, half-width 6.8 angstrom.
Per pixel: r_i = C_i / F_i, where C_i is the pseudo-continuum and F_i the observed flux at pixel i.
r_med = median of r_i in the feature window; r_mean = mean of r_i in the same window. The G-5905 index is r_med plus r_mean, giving 2.30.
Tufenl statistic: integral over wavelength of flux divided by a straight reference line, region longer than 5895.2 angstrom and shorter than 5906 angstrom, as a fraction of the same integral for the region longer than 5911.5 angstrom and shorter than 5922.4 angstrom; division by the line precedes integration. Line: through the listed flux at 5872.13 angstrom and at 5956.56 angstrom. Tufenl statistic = 0.96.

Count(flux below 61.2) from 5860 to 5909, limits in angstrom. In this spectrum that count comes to 12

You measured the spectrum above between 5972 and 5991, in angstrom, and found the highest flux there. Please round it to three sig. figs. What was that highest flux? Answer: 72.0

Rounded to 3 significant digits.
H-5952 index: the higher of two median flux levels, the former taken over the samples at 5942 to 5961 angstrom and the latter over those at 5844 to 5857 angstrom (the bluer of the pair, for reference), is 65.0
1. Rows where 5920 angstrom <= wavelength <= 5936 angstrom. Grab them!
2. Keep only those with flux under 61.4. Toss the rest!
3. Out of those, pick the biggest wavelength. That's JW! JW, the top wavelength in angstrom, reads 5934.66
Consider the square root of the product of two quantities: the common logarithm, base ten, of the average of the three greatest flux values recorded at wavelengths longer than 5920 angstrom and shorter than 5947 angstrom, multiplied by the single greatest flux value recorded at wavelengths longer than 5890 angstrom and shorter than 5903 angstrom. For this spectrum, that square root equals 10.6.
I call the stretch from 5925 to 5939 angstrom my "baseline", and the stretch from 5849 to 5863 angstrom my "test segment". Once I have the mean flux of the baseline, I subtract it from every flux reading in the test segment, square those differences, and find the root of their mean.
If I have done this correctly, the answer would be 2.7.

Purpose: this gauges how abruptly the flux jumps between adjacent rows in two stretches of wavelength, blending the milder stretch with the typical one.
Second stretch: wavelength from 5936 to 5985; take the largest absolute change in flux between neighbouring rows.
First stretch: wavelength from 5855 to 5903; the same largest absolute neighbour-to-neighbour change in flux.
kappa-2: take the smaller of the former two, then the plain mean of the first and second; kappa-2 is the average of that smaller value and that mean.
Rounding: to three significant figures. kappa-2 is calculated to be 12.3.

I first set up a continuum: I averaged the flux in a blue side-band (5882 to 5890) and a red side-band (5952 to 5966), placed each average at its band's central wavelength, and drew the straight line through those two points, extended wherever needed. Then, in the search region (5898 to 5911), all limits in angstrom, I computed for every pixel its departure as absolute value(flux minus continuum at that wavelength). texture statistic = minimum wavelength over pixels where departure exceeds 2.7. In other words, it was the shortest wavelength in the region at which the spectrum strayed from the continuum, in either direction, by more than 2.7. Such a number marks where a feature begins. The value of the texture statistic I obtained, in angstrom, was 5899.24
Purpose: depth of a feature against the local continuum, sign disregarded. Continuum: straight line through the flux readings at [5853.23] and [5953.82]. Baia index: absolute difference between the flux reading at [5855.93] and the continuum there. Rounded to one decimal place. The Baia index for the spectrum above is 2.4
